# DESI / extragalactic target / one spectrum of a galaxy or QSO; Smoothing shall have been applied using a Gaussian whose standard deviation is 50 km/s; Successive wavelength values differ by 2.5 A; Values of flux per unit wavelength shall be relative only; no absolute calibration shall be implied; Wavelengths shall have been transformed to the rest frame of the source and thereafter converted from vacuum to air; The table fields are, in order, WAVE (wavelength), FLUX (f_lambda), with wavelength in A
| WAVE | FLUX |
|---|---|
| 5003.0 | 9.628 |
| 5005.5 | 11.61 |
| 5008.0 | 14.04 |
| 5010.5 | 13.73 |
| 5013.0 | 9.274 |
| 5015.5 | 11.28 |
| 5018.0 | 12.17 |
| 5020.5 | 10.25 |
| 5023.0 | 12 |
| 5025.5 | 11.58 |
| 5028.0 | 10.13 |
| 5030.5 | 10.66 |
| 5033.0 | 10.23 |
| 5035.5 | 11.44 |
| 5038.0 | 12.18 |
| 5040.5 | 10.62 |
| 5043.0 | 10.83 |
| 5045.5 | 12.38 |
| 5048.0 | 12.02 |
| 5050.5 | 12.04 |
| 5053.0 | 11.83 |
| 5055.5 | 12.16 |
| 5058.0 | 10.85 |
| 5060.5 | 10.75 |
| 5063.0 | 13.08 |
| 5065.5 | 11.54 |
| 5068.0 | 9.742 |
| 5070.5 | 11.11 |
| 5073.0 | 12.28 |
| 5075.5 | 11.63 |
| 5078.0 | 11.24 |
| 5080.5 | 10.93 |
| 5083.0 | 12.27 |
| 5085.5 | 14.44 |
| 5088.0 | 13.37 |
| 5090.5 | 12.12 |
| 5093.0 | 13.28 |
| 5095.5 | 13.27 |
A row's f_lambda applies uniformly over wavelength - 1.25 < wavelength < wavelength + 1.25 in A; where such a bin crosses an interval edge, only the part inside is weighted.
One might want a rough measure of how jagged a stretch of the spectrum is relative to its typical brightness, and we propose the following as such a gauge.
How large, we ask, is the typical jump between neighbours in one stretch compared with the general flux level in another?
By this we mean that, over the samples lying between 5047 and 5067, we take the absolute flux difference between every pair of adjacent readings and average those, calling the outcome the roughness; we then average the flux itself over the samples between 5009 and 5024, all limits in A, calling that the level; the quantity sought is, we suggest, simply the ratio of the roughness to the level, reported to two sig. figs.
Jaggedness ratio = 0.073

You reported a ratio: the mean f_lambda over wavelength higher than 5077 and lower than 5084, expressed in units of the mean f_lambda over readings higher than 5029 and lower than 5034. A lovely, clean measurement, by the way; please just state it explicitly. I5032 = 1.10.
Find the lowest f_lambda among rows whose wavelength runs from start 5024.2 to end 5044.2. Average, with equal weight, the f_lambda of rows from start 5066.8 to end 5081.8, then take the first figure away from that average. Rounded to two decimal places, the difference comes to 1.03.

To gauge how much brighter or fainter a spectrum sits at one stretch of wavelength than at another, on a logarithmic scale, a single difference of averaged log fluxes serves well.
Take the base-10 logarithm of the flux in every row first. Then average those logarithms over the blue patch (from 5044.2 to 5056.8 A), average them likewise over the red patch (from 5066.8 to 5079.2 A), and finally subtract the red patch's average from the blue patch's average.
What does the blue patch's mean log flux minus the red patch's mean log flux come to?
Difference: 0.034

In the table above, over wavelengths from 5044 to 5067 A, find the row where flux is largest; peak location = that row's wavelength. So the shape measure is 5063.0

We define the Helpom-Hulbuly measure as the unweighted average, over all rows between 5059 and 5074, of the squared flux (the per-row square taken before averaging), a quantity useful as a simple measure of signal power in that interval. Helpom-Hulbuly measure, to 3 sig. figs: 131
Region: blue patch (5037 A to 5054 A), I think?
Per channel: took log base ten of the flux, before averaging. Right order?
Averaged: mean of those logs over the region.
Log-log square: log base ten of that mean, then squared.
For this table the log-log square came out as 0.0008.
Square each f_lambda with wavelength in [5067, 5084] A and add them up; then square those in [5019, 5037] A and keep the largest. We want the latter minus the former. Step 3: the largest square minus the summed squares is -757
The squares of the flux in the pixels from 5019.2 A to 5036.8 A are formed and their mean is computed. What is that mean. 119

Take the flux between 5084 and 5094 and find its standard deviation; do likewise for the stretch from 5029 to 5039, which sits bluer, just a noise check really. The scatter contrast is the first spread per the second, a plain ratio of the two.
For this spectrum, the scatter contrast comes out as 1.1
